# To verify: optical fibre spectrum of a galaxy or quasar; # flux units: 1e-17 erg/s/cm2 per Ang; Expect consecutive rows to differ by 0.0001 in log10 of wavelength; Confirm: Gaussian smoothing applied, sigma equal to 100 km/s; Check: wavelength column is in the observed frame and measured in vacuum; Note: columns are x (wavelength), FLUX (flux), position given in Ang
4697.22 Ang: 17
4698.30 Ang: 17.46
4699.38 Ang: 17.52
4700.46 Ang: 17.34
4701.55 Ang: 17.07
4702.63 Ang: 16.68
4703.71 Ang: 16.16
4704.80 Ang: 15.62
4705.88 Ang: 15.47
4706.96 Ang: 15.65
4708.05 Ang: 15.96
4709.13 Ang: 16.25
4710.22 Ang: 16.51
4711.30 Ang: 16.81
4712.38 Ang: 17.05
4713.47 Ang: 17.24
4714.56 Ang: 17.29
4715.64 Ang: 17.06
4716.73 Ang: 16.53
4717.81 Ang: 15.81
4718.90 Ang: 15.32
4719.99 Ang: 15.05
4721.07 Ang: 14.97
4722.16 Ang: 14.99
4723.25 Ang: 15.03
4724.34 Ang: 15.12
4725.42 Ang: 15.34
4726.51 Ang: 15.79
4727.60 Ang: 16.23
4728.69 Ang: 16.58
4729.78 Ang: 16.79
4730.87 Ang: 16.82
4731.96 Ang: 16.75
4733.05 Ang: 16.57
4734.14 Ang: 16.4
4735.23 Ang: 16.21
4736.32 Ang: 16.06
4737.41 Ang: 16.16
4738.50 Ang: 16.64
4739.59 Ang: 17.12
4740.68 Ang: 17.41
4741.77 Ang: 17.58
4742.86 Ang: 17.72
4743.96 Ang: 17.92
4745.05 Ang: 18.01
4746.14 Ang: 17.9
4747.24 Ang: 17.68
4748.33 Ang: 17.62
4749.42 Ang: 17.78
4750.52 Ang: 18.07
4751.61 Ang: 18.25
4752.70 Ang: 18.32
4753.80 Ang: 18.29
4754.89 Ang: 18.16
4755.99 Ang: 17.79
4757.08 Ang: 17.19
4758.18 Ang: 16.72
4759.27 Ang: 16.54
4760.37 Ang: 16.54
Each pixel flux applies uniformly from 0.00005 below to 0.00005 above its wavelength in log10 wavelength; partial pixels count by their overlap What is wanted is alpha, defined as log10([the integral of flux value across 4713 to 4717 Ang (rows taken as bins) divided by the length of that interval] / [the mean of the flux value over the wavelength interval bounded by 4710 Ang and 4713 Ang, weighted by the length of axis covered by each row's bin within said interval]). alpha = 0.00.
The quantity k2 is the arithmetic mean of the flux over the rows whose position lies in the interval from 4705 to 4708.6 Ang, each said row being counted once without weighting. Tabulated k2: 15.7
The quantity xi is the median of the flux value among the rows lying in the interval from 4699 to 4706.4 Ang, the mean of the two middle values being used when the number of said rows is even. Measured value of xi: 16.7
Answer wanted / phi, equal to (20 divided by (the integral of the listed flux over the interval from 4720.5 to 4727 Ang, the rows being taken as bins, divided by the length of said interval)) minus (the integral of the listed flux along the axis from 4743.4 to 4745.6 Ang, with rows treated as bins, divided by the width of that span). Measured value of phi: -16.63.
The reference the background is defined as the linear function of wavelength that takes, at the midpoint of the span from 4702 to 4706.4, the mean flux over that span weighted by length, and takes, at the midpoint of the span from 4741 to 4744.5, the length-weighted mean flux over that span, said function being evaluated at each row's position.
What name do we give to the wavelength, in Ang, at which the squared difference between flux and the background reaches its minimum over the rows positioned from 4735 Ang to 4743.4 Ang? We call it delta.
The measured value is 4742.86 Ang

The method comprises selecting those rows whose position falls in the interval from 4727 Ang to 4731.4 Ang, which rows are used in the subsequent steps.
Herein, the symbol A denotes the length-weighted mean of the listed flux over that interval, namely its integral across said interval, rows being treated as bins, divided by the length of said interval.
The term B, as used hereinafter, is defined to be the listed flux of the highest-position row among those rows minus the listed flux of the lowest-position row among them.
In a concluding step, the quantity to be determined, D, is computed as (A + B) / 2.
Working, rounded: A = 16.6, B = 0.6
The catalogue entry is 8.58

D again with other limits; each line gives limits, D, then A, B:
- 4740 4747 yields 9.11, 17.7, 0.5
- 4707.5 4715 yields 9.02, 16.7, 1.3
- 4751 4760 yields 7.97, 17.6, -1.7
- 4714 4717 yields 8.11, 17.0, -0.8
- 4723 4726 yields 7.76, 15.2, 0.3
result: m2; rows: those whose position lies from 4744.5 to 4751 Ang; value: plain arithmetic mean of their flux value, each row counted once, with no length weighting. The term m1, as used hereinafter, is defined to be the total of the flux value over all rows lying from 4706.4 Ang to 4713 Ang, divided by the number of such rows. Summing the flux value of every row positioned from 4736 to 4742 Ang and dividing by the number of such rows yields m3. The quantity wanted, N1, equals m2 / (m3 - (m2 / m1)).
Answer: 1.13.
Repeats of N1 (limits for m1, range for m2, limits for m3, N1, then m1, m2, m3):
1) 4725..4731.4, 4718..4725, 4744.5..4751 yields 0.89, 16.3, 15.1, 17.8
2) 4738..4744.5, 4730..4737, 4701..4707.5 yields 1.09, 17.4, 16.5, 16.1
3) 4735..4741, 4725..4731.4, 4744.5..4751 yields 0.96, 16.6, 16.3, 17.8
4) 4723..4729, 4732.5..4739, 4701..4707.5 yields 1.08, 15.7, 16.3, 16.1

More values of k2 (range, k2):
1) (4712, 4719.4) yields 16.6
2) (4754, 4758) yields 17.7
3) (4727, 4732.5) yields 16.6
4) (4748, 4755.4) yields 18.1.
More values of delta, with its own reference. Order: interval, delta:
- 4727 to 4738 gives 4729.78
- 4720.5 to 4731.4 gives 4729.78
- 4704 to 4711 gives 4709.13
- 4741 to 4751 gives 4742.86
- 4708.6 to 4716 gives 4709.13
